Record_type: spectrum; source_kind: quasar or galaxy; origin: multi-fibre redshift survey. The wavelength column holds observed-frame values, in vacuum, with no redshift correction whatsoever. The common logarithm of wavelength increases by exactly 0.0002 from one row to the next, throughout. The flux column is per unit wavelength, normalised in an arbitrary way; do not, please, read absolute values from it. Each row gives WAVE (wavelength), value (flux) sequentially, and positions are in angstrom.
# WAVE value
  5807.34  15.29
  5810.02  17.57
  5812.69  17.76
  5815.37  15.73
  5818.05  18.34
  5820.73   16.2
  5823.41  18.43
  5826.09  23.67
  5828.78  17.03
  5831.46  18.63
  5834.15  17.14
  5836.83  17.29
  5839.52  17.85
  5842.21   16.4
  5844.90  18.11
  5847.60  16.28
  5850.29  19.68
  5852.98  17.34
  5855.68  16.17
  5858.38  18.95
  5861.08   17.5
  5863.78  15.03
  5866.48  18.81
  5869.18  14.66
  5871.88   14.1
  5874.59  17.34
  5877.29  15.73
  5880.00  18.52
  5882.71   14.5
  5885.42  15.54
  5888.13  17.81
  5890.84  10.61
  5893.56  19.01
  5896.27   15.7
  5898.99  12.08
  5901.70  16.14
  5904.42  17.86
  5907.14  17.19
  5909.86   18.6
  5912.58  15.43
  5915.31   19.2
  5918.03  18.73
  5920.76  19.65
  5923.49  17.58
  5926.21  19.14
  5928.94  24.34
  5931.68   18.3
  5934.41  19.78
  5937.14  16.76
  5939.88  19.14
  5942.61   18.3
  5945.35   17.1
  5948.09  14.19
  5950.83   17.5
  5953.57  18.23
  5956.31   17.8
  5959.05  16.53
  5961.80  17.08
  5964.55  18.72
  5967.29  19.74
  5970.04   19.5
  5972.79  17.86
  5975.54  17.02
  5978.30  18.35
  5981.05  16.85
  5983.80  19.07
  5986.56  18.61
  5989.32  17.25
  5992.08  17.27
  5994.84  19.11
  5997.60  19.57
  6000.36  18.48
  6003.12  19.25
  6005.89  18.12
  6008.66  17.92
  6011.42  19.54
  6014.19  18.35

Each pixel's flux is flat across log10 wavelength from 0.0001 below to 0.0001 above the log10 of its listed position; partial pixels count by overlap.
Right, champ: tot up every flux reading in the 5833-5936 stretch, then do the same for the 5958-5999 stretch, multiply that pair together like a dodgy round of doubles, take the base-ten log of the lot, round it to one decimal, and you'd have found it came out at 5.3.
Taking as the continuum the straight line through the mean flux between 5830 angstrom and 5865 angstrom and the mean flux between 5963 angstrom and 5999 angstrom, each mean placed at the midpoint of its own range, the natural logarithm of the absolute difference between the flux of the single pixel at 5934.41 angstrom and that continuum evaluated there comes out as 0.55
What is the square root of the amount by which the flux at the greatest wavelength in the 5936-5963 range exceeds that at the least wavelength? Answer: 0.57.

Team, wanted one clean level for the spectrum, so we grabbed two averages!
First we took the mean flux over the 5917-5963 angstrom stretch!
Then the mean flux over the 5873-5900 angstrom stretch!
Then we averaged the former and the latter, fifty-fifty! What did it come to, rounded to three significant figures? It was 17.0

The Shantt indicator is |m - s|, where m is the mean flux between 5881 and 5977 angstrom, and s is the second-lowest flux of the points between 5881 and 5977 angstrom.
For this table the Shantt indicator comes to 5.4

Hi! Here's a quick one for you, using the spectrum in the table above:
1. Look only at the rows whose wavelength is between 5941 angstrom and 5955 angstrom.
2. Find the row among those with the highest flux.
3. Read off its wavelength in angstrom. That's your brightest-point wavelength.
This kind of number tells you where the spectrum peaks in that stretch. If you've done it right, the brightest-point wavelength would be 5942.61 angstrom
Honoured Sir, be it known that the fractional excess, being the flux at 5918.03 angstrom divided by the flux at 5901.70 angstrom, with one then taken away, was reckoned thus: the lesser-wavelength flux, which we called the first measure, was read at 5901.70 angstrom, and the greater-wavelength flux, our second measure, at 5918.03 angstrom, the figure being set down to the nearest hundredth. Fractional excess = 0.16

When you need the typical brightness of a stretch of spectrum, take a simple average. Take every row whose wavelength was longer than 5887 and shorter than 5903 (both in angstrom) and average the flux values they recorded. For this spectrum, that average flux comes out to 15.2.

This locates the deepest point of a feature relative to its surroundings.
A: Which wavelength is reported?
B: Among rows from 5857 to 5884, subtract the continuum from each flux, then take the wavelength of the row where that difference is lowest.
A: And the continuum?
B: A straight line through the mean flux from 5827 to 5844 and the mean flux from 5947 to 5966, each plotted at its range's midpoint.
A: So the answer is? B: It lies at 5871.88 angstrom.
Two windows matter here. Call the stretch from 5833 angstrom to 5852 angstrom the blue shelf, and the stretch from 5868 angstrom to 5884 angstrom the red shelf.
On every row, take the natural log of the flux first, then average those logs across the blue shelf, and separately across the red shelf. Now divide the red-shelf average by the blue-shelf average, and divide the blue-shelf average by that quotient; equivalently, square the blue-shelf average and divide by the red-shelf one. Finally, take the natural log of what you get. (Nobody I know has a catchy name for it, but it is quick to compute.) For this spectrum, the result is 1.09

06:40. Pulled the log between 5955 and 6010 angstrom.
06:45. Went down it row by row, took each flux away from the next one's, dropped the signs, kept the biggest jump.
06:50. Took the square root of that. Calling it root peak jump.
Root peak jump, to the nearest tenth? 1.5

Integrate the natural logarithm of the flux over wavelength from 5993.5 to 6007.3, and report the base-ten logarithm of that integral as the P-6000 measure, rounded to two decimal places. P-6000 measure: 1.61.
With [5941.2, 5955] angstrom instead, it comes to 1.59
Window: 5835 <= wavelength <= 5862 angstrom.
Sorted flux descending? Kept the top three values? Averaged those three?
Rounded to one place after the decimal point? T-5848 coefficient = 18.9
